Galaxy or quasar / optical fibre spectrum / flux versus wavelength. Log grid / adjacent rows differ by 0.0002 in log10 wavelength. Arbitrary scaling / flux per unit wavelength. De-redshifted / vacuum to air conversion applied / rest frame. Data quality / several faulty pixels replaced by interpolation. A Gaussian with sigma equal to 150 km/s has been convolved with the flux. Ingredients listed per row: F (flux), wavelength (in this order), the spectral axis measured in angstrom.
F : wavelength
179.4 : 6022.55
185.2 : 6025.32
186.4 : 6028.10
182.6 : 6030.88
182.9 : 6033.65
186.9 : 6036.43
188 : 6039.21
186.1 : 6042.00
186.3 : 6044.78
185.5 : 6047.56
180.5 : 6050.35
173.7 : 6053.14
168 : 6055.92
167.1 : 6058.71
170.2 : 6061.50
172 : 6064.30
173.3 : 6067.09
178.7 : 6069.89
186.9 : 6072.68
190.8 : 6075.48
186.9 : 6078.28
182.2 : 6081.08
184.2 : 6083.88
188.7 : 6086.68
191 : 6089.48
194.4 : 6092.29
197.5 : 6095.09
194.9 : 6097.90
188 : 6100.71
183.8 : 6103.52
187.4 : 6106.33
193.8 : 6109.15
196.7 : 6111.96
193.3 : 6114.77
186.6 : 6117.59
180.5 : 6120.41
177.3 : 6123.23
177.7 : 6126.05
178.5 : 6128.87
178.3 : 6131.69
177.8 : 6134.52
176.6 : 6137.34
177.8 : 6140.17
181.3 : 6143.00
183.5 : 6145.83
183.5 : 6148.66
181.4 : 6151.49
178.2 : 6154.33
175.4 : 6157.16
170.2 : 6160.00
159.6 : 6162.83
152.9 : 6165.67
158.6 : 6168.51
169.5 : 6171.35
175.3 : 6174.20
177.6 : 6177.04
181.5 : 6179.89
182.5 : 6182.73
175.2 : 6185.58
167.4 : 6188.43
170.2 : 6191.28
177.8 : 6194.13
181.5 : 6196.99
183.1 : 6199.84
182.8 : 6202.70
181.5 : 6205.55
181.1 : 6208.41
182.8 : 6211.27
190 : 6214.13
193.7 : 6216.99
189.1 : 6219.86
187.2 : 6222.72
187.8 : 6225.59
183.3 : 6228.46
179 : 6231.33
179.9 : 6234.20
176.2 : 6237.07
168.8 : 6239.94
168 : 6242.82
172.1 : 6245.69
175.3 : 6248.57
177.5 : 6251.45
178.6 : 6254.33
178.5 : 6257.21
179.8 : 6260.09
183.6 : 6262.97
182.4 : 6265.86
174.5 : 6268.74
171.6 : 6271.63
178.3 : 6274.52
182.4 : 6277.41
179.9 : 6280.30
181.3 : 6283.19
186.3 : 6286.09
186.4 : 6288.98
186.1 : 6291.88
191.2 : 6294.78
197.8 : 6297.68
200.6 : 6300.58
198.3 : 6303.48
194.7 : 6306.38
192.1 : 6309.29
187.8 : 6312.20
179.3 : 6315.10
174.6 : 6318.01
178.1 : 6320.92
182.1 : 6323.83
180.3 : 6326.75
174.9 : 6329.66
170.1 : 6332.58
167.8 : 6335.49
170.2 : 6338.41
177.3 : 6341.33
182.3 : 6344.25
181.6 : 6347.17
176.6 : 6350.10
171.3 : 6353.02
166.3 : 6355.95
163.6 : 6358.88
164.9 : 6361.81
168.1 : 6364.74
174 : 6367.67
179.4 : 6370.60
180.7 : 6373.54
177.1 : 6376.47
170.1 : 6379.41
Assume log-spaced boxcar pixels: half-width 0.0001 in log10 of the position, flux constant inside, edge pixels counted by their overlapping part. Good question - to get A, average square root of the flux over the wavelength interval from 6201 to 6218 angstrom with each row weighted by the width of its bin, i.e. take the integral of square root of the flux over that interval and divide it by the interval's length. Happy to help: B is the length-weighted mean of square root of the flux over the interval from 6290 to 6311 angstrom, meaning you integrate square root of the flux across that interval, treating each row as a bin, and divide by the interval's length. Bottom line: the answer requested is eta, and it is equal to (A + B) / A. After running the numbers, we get 2.02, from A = 13.6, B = 13.9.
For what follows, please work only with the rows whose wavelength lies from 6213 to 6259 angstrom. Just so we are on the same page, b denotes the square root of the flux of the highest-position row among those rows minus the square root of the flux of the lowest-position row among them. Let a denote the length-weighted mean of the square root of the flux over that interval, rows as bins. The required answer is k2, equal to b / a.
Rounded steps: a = 13.4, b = -0.4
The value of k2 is -0.032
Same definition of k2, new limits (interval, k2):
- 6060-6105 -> 0.038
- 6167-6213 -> 0.070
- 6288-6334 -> -0.045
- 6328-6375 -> 0.017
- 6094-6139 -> -0.056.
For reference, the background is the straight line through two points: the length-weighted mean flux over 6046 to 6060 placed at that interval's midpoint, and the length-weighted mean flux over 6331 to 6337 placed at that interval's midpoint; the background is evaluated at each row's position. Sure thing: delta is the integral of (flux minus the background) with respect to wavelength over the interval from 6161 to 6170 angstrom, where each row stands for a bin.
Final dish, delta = -135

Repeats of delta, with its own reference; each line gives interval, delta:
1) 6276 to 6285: 100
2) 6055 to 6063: -53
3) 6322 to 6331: 89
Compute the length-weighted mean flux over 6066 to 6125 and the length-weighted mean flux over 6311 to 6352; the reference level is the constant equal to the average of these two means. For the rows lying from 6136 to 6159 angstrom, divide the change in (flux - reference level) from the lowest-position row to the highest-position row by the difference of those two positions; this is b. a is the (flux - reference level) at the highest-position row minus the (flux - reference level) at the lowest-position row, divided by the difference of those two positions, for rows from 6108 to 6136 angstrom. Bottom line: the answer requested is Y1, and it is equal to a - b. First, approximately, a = -0.6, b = -0.06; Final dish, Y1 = -0.6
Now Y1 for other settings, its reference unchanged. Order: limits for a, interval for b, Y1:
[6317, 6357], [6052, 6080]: -0.7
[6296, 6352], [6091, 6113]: -0.5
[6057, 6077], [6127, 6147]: 1.1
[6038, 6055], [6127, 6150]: -1.3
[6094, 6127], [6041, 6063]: 0.2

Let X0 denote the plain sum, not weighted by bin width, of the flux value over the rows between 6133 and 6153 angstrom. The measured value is 1262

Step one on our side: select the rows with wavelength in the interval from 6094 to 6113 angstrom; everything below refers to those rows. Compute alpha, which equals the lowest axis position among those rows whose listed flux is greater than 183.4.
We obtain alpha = 6095.09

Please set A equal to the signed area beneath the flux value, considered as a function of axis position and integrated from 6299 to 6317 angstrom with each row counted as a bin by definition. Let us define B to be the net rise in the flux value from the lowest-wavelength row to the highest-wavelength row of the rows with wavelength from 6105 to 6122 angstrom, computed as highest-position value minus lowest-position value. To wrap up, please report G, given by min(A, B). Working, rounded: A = 3452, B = -7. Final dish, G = -7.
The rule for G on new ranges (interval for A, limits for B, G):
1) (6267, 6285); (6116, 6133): -8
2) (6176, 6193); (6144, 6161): -13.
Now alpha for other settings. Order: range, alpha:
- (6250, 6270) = 6262.97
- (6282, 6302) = 6286.09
